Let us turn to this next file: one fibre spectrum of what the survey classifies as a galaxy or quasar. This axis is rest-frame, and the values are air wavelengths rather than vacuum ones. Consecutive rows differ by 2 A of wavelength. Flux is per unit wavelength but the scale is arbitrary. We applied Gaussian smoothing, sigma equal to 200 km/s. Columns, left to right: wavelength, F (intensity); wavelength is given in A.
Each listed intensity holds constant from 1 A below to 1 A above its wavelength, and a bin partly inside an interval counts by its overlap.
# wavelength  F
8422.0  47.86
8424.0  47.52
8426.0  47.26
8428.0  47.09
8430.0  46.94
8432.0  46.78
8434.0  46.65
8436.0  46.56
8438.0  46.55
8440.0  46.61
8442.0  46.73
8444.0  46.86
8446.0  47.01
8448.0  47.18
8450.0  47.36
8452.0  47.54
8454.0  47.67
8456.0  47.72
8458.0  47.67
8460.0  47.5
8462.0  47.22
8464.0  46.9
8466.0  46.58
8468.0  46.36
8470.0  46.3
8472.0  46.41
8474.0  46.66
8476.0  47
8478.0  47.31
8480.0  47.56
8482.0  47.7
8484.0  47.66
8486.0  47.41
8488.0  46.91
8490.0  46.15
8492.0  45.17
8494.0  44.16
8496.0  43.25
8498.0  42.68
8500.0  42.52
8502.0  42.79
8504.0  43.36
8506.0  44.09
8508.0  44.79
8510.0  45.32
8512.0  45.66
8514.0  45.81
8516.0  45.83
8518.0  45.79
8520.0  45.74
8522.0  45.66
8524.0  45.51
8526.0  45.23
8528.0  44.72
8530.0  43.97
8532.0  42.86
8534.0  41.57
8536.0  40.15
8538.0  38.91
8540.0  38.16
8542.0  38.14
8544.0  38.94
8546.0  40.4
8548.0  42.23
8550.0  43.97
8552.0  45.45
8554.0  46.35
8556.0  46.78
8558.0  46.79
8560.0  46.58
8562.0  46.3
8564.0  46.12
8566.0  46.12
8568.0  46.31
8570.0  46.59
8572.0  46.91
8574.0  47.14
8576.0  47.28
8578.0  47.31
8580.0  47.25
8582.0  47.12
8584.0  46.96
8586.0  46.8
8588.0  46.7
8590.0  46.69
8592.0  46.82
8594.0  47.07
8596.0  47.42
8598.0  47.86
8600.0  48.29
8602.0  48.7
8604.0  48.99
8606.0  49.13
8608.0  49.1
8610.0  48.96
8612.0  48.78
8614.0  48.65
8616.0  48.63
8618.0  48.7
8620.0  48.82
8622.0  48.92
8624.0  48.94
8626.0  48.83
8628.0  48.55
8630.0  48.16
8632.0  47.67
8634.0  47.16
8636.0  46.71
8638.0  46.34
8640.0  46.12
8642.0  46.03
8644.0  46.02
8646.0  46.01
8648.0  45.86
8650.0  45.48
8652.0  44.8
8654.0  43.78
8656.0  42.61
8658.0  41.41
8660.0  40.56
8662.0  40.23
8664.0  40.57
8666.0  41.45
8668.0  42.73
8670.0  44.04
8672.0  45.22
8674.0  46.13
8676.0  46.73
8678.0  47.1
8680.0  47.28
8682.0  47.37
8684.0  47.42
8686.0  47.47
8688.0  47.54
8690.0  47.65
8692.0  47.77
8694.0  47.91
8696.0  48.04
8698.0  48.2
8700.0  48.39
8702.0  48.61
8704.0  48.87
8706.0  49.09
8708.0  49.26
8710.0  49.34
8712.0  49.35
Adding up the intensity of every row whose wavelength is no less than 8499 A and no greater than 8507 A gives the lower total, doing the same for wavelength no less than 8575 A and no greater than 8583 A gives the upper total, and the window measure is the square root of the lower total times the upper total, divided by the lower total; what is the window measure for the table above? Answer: 1.05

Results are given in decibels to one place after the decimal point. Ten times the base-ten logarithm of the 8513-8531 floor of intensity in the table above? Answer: 16.4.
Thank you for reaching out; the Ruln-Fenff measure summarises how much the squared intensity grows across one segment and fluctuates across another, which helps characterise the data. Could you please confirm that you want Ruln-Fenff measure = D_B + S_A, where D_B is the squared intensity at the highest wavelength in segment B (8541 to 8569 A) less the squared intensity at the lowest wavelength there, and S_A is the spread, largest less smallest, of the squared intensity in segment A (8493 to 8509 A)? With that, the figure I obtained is 888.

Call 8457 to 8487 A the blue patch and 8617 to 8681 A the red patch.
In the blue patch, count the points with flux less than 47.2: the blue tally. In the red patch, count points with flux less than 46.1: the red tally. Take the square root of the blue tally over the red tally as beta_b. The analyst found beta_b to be 0.7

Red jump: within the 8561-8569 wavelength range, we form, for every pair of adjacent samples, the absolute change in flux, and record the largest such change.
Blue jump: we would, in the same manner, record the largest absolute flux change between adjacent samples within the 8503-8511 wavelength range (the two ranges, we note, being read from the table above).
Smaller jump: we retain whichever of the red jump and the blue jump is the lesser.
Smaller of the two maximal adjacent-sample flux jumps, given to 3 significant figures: 0.190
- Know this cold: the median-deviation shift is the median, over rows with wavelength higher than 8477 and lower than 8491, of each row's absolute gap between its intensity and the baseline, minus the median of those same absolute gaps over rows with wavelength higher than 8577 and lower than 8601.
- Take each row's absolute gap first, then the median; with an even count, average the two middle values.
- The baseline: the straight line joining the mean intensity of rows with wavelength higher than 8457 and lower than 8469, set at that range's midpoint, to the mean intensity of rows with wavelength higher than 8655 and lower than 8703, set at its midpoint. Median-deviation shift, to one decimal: -0.3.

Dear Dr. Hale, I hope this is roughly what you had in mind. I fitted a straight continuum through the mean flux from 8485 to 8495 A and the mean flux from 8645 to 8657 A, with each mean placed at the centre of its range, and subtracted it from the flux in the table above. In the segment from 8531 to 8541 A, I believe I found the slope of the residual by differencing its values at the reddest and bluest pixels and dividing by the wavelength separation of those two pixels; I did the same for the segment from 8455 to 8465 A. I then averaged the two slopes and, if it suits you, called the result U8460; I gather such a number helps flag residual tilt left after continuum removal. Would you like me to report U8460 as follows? -0.34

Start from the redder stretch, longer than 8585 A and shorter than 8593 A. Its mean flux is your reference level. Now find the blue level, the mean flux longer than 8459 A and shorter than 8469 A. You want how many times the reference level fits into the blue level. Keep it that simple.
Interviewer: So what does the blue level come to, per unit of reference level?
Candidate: 1.00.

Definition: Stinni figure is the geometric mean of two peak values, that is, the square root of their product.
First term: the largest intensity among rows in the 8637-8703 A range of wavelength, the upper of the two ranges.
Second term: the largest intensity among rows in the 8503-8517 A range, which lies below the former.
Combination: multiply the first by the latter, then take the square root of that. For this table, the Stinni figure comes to 47.2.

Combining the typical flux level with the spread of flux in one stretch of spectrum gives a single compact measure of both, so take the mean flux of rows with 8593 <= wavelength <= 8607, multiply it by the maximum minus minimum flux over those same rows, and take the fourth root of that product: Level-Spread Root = 3.2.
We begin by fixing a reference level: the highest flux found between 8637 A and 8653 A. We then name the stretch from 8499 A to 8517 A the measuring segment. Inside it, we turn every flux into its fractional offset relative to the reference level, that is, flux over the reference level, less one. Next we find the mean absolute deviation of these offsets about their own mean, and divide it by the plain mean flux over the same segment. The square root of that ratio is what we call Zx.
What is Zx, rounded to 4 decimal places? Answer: 0.0234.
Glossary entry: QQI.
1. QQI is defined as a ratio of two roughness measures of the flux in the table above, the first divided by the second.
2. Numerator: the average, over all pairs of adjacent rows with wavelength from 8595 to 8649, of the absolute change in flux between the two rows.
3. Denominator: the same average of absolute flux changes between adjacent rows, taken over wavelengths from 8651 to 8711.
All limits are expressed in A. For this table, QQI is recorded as 0.46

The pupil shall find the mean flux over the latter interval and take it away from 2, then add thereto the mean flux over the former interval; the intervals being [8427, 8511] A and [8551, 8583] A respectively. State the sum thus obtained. 1.6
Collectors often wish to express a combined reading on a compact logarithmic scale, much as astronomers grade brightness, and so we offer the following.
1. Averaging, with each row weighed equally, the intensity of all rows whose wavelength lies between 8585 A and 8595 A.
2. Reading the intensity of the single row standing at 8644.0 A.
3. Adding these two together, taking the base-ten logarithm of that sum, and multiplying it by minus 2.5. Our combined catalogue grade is -4.919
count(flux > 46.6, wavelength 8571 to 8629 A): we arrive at 29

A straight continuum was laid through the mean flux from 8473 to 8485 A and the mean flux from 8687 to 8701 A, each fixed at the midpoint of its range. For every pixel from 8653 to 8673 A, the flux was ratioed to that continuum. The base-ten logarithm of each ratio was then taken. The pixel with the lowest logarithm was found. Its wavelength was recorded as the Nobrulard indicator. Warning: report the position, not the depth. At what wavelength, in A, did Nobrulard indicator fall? 8662.0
